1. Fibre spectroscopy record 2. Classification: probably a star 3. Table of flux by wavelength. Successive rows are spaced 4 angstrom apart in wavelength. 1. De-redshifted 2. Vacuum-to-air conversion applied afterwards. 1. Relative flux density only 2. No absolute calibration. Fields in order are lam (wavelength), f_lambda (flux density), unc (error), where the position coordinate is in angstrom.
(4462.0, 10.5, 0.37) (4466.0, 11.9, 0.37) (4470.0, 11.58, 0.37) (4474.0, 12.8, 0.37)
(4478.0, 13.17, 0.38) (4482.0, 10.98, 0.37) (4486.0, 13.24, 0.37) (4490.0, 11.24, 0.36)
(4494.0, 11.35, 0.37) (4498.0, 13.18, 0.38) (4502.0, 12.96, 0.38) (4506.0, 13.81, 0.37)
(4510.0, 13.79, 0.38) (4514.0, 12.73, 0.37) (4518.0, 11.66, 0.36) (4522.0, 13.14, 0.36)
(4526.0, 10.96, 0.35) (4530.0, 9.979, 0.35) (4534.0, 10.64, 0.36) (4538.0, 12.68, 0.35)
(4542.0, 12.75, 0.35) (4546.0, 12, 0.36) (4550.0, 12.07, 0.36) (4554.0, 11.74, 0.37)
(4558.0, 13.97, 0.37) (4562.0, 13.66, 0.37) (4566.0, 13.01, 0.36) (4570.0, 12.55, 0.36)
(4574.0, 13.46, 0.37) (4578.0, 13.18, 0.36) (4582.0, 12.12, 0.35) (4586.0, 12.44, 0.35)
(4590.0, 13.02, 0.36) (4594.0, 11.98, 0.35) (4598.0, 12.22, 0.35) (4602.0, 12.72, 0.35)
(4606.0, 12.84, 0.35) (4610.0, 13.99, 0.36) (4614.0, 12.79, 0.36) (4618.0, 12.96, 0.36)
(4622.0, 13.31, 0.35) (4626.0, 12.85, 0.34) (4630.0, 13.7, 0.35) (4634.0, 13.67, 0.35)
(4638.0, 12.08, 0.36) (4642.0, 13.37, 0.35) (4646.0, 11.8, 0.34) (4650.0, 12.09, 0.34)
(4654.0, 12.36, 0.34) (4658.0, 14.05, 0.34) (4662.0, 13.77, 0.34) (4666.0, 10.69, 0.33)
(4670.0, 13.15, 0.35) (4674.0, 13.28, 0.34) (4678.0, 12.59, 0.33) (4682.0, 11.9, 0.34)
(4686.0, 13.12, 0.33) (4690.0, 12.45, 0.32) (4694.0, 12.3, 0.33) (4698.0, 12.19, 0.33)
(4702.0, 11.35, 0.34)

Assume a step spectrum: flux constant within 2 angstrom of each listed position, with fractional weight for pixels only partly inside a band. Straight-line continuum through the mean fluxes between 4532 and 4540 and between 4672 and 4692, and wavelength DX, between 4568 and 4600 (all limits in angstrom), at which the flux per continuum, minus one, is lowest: 4594.0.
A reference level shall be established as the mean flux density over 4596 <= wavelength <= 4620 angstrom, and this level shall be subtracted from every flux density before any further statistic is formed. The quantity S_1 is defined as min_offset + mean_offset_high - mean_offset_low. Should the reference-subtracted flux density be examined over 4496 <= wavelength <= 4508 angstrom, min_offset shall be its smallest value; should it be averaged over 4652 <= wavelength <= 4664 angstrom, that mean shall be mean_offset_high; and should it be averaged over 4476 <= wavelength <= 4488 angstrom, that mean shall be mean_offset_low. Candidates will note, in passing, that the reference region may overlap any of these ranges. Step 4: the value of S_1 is 1.0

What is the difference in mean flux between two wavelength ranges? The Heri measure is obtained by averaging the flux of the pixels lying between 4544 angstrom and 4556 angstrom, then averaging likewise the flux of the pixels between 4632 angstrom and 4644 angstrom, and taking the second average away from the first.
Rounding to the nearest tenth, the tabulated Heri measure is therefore -1.1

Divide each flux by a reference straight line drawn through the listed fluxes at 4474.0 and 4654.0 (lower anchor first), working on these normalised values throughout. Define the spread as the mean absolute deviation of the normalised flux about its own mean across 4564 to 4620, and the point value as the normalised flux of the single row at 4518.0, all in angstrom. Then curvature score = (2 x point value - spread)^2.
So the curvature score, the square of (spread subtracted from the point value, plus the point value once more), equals 3.26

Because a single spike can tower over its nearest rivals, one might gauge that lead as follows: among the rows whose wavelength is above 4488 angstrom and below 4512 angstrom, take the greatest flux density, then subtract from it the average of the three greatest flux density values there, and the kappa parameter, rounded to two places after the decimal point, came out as 0.22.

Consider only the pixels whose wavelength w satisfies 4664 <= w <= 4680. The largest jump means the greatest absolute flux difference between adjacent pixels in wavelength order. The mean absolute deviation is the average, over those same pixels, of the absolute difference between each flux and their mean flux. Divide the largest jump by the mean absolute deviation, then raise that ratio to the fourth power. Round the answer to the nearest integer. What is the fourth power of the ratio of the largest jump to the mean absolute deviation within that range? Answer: 64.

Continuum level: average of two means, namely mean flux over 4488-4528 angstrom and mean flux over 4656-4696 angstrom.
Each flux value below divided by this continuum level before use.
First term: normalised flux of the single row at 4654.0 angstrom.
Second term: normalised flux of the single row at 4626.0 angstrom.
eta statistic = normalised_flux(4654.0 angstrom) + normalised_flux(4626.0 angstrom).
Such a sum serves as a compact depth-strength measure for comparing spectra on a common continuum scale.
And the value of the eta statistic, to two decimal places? 2.00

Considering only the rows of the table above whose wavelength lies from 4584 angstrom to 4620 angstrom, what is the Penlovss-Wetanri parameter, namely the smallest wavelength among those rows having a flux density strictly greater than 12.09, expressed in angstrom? 4586.0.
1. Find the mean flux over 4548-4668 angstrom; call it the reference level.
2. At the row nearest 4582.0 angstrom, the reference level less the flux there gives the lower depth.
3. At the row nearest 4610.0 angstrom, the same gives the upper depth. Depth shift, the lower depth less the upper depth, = 1.9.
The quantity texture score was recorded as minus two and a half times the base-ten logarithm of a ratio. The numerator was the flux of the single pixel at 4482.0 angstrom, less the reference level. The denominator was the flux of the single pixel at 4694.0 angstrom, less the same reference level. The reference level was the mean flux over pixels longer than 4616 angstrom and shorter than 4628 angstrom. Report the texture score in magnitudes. -1.1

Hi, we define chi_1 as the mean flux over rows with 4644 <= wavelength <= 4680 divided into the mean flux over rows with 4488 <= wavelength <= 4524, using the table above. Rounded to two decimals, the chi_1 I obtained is 1.00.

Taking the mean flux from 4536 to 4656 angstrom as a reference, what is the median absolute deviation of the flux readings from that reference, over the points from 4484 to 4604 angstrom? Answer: 0.67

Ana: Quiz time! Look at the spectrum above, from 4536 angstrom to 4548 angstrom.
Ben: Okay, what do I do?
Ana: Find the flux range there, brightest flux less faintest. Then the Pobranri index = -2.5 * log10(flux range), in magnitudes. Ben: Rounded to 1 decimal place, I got 0.3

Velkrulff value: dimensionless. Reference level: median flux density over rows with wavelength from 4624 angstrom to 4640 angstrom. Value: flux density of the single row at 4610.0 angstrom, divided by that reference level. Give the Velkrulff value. 1.06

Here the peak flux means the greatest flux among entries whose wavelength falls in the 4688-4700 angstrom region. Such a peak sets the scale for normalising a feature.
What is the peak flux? 12.45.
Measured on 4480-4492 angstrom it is 13.24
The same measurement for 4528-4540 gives 12.68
